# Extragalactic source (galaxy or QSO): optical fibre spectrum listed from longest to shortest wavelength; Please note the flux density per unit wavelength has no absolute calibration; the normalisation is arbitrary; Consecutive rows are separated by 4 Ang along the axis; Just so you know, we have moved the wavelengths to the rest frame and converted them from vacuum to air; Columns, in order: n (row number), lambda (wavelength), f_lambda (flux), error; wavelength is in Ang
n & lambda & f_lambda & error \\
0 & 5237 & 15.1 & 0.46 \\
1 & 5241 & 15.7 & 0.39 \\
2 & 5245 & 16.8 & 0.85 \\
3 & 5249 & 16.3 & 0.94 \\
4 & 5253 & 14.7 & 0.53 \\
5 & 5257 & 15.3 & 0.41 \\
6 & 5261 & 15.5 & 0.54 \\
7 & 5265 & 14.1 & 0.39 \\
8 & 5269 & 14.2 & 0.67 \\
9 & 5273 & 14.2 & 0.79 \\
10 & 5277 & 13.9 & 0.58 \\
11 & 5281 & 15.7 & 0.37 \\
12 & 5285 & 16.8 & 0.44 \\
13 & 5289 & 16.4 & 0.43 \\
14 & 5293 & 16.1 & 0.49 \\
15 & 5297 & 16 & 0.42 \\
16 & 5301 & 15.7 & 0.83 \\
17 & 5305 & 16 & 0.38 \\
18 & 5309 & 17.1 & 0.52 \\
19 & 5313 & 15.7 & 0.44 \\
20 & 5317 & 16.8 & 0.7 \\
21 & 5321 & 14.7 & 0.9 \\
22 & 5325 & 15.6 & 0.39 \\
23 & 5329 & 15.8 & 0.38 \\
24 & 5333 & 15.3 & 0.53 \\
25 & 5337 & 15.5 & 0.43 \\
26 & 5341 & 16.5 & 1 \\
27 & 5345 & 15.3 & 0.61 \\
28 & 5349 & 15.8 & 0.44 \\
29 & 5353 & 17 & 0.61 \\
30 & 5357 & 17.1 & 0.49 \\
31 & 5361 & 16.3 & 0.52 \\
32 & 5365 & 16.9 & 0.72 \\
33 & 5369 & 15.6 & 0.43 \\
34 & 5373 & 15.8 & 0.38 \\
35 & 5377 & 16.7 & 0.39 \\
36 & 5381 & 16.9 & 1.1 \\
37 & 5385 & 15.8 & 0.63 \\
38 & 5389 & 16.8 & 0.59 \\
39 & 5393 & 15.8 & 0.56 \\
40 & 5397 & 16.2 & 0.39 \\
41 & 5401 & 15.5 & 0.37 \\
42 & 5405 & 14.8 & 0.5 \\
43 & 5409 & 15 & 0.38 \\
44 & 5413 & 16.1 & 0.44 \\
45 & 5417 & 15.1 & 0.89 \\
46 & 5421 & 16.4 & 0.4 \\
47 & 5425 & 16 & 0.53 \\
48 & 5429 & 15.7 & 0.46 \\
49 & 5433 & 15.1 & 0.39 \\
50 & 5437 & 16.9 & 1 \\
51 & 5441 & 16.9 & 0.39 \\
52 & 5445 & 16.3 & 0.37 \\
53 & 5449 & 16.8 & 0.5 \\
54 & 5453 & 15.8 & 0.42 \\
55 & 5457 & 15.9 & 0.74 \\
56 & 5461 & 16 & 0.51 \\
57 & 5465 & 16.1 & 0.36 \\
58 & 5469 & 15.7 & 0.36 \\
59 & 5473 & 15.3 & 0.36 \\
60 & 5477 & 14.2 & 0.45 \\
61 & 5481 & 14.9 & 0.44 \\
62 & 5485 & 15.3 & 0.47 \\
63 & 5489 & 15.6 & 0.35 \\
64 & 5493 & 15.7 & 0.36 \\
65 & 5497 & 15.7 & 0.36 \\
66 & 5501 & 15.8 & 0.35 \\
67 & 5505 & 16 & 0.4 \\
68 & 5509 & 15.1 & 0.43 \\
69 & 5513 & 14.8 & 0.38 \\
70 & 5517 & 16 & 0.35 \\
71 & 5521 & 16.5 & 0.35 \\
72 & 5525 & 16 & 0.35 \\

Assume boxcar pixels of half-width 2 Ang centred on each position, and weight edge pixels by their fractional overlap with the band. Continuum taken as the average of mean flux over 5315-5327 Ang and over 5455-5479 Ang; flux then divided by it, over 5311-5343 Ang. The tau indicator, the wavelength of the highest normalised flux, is 5317 Ang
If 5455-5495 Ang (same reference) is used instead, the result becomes 5465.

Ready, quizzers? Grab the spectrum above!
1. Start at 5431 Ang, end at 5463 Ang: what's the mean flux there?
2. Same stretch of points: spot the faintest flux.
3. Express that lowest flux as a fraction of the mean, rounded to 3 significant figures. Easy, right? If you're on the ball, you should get 0.931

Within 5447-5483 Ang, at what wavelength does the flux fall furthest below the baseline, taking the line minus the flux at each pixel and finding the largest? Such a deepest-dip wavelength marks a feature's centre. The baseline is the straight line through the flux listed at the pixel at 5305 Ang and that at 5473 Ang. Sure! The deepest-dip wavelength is 5477 Ang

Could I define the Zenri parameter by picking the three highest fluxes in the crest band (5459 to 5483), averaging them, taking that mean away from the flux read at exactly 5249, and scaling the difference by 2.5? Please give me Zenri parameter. 0.9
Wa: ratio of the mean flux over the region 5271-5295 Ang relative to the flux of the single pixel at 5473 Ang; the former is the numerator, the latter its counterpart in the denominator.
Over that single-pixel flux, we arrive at 1.01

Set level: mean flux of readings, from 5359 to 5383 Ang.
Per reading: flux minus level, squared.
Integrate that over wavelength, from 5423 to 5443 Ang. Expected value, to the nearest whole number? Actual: 11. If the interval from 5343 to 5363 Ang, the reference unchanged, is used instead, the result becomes 10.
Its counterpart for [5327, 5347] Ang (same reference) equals 13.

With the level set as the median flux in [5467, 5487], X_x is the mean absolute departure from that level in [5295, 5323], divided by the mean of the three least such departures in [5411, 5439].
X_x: 3.3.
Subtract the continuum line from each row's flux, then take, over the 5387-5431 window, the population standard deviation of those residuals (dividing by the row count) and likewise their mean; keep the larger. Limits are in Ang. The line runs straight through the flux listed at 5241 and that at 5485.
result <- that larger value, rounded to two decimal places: 0.59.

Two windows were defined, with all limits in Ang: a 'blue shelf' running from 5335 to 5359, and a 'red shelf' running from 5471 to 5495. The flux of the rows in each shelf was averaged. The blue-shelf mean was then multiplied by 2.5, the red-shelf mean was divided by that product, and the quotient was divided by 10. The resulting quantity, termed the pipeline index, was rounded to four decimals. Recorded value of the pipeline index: 0.0374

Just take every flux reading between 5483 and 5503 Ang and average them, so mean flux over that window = 15.6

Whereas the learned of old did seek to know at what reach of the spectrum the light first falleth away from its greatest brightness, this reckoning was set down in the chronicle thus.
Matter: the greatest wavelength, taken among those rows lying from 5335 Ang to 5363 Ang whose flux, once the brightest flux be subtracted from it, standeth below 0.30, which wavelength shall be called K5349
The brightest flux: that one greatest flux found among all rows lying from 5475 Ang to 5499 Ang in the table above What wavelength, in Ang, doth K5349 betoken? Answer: 5349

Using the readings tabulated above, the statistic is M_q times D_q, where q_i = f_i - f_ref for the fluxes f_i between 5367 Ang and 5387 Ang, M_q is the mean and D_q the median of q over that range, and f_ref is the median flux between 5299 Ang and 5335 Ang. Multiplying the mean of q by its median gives 0.046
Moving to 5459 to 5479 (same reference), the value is 0.000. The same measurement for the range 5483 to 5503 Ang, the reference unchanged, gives 0.000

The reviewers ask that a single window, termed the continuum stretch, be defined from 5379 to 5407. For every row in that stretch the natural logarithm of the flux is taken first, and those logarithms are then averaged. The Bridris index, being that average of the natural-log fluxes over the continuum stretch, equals 2.770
